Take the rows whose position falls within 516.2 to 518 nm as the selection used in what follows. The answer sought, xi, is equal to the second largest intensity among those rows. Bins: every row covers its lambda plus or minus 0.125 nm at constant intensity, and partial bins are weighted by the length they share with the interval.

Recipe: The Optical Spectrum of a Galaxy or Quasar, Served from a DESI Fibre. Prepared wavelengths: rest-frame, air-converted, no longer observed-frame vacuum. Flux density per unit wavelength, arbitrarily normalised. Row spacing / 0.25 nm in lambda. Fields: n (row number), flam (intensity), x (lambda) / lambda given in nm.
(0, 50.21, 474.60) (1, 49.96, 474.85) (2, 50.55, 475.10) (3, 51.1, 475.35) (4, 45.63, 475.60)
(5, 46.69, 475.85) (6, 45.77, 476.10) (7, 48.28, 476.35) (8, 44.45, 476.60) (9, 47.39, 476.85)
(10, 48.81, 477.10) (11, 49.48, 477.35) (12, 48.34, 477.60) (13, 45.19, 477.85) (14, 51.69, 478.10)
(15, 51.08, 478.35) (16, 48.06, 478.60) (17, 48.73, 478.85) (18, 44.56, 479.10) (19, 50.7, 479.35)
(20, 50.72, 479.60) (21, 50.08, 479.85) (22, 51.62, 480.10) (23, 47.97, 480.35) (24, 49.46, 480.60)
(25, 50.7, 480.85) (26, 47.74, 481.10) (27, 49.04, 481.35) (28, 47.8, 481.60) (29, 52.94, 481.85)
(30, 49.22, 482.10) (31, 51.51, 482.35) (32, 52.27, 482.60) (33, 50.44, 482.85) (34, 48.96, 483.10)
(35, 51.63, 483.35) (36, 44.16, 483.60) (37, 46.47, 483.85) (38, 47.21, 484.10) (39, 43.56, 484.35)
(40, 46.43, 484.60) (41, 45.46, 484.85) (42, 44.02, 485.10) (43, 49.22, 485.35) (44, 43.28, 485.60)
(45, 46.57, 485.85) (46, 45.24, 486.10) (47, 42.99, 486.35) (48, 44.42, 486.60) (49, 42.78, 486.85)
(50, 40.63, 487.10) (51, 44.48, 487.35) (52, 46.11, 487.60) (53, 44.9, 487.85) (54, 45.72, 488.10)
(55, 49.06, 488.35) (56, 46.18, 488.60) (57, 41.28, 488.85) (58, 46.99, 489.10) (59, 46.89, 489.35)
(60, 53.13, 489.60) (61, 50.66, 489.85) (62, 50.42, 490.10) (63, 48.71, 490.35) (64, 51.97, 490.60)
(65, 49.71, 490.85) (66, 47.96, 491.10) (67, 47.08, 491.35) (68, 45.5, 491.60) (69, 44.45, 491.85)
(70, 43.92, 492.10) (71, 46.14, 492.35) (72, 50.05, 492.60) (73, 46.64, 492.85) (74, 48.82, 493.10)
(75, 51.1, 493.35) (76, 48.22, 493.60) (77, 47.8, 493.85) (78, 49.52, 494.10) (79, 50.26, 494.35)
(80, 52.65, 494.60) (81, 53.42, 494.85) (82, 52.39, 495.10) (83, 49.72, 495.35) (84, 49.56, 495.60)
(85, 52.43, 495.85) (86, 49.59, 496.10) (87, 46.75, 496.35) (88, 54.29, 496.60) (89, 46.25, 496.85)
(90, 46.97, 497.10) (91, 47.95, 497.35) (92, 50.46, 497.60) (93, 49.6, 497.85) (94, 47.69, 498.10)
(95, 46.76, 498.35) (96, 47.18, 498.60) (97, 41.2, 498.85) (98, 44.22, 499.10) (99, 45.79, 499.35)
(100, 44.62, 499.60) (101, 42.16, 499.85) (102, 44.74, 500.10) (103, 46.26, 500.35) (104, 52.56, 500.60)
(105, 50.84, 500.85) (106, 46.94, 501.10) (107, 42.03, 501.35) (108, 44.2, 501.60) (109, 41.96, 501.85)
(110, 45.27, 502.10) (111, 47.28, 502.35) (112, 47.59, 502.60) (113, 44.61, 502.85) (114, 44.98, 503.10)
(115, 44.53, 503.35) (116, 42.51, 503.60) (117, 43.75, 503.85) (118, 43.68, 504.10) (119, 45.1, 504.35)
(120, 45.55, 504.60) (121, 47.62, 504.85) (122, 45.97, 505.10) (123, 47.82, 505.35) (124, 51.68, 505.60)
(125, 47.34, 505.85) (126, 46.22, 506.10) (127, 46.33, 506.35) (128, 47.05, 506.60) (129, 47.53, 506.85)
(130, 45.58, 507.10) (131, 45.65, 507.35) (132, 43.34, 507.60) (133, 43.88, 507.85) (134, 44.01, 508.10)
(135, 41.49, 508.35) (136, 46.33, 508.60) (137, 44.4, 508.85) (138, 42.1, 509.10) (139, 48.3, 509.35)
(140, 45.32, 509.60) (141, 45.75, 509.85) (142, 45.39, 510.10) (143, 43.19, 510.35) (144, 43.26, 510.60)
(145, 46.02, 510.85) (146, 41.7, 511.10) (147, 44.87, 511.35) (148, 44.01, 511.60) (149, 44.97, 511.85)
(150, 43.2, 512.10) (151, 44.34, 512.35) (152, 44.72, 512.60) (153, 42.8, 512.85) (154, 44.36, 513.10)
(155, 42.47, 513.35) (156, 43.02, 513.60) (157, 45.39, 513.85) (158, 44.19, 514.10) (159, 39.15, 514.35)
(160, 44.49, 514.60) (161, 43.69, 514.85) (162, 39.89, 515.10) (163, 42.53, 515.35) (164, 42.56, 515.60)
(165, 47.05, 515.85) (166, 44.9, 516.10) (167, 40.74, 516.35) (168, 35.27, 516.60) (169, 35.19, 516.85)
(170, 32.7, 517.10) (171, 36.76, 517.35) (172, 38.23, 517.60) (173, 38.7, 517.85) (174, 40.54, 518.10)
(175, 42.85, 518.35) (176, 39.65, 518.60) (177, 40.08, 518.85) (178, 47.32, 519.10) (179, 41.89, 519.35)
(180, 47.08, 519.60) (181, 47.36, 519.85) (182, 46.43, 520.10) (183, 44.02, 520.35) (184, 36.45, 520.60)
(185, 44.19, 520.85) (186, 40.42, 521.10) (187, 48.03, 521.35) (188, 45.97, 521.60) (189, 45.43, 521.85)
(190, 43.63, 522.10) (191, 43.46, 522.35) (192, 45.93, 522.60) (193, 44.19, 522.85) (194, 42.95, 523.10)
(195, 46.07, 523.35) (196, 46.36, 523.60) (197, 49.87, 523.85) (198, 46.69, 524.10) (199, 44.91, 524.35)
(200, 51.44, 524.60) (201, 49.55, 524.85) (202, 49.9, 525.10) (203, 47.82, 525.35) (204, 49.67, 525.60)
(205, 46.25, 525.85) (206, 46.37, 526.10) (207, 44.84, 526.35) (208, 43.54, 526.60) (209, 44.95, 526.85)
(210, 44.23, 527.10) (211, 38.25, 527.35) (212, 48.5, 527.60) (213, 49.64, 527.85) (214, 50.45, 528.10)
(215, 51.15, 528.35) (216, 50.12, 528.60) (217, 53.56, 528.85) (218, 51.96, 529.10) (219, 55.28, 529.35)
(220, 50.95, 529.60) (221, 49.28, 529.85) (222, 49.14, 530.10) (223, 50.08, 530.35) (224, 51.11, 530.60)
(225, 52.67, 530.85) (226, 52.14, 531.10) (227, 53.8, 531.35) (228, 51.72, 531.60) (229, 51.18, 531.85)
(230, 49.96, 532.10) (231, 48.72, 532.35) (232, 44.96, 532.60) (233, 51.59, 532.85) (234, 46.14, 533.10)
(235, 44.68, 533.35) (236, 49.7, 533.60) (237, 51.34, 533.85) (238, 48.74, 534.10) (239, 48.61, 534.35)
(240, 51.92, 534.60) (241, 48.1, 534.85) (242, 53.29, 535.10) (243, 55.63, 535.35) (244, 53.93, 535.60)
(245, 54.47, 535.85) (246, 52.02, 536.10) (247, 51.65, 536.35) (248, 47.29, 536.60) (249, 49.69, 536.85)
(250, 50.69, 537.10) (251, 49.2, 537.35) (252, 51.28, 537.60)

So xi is 38.7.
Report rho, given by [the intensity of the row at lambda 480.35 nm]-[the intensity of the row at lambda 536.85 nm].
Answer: -1.7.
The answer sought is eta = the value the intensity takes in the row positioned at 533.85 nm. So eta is 51.34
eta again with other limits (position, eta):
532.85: 51.59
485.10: 44.02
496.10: 49.59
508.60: 46.33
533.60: 49.7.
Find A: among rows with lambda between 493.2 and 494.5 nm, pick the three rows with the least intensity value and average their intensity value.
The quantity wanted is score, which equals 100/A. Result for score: 2.06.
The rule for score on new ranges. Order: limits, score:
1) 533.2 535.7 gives 2.12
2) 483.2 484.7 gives 2.24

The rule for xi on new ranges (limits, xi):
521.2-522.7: 45.97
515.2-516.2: 44.9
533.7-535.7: 53.93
